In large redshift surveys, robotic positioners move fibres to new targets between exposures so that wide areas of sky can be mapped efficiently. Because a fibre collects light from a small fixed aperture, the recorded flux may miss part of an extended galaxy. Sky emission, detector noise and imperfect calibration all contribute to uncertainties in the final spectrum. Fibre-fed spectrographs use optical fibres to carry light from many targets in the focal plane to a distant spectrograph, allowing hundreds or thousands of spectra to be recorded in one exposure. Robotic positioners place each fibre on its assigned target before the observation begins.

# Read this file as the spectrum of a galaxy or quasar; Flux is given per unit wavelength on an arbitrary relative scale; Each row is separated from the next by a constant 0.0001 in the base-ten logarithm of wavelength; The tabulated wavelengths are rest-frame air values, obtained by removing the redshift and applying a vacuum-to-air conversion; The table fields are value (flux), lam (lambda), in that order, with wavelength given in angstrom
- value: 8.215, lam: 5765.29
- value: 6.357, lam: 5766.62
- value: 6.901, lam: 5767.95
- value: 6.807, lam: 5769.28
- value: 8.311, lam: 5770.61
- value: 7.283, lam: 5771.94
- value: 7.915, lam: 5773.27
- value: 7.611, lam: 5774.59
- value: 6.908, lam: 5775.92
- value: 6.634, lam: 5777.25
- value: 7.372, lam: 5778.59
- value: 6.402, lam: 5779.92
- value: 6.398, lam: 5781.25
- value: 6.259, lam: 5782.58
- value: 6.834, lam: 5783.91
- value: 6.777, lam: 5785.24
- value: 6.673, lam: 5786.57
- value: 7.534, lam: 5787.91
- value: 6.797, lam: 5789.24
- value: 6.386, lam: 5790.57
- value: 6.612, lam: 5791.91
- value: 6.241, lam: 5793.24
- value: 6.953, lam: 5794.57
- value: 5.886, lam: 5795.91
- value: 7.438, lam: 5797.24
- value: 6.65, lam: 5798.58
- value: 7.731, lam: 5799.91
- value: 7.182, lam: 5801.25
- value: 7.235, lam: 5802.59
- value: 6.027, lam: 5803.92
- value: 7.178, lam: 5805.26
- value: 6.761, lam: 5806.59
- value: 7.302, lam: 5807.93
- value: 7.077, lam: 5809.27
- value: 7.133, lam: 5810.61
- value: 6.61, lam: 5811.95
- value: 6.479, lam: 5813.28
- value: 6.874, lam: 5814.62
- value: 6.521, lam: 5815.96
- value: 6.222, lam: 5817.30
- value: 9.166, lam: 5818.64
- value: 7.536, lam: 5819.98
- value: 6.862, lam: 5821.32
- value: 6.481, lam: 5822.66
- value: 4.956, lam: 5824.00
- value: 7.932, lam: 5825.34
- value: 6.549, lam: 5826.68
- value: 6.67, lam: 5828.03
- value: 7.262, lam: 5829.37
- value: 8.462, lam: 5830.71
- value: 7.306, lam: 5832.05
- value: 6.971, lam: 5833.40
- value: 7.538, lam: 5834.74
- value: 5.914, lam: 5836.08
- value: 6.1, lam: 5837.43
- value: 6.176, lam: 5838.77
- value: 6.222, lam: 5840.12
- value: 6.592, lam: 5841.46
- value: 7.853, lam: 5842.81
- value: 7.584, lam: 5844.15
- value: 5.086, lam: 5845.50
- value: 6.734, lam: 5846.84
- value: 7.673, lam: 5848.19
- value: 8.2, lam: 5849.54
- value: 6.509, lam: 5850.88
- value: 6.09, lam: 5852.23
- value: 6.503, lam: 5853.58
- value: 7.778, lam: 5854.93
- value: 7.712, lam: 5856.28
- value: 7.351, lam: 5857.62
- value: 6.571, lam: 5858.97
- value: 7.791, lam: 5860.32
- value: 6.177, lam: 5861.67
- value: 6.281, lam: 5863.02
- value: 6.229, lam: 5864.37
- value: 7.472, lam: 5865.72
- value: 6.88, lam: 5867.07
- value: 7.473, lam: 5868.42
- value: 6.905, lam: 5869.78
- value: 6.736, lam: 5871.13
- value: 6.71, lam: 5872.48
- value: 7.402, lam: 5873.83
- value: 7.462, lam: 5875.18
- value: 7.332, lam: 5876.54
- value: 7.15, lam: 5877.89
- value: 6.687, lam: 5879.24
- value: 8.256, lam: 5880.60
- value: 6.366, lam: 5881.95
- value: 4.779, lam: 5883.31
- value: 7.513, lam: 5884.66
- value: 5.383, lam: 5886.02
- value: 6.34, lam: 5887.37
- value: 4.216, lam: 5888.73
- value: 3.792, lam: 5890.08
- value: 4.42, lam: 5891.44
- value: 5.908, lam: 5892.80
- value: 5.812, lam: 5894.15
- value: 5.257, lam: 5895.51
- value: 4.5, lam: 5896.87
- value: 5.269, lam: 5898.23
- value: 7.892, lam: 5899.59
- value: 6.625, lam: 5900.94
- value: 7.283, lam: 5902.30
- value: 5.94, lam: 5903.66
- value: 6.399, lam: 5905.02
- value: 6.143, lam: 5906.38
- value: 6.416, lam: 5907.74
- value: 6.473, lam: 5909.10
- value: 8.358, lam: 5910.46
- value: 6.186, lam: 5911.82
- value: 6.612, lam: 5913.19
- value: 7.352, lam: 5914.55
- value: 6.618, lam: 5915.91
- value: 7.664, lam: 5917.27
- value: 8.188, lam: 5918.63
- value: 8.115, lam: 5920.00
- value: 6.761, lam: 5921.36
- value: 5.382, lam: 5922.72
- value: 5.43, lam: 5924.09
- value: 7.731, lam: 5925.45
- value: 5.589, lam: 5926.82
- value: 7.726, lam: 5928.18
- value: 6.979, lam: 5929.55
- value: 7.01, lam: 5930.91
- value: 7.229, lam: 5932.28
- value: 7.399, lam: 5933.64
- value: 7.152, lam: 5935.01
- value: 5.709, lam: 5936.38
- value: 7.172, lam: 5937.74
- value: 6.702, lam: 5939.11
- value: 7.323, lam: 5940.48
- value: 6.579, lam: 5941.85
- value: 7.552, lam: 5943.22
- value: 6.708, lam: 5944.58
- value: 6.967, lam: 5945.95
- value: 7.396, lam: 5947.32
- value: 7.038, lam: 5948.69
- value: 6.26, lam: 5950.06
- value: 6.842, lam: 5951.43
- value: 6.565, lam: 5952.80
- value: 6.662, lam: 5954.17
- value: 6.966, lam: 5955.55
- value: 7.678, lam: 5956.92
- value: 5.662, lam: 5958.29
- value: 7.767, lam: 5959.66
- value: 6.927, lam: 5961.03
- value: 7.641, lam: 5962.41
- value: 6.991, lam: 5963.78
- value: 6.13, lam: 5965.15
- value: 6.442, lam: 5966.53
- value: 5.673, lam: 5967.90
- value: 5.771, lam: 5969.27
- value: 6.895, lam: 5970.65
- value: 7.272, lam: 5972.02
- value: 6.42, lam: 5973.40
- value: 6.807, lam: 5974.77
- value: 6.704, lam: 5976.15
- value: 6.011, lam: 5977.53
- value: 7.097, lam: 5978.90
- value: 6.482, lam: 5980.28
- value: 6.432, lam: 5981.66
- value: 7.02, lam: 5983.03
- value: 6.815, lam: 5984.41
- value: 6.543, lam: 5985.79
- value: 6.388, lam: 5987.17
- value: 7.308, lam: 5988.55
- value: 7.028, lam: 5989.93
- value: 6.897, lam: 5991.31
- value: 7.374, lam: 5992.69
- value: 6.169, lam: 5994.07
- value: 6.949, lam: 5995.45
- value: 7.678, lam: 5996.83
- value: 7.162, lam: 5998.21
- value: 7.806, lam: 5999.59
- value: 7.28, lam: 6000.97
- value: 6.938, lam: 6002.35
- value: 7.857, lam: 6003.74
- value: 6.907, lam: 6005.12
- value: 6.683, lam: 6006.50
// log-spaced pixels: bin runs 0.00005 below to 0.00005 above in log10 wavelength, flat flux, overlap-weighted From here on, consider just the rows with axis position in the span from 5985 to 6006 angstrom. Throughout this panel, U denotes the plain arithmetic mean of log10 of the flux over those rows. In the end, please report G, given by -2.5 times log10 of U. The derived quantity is 0.177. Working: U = 0.849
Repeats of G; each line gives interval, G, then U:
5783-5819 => 0.193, 0.837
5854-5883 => 0.178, 0.849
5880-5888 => 0.240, 0.801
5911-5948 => 0.191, 0.838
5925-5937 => 0.190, 0.839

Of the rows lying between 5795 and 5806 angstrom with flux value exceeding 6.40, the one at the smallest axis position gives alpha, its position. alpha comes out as 5797.24 angstrom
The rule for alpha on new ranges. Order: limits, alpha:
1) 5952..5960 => 5952.80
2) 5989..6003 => 5989.93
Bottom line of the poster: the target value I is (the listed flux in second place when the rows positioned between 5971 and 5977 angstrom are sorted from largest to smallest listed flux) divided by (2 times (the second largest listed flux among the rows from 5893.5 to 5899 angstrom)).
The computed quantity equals 0.65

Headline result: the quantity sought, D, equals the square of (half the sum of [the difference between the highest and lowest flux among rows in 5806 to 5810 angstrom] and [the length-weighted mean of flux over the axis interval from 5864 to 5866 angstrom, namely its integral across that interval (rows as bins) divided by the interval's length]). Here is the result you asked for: 13.6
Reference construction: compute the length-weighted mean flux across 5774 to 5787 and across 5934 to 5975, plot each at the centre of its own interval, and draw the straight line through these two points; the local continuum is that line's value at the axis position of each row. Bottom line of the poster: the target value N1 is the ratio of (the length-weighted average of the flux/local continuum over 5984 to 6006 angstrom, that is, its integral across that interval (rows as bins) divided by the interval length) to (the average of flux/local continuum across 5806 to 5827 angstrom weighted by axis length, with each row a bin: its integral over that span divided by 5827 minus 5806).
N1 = 1.02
